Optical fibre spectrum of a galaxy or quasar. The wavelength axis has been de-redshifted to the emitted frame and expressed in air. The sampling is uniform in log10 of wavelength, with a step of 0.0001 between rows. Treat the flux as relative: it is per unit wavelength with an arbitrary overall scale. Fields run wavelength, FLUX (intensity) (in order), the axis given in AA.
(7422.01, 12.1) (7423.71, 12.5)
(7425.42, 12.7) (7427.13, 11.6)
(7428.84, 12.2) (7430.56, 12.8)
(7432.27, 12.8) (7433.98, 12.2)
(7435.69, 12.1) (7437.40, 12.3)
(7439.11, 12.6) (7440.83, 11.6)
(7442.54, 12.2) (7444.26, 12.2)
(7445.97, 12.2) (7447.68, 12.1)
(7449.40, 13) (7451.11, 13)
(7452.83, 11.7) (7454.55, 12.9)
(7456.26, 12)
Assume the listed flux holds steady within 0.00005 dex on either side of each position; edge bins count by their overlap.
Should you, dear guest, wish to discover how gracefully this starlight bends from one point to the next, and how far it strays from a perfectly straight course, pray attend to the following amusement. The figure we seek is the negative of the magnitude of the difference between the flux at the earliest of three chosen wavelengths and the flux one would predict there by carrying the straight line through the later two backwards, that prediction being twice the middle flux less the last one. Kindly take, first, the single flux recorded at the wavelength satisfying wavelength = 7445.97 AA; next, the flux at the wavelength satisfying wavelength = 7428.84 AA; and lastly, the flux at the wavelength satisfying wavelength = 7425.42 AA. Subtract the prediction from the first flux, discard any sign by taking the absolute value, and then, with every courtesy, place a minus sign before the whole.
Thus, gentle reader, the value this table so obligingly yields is -0.50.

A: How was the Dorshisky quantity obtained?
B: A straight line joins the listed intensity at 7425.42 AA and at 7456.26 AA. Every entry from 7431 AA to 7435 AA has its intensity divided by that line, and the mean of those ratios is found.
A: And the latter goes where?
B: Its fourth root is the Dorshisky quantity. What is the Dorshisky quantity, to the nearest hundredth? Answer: 1.00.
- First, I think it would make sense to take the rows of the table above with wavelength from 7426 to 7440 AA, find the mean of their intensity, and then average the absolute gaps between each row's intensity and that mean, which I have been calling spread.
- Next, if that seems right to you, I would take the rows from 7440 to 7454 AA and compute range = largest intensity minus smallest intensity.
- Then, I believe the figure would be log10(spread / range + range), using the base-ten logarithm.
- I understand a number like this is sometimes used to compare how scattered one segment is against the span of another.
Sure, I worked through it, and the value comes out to 0.21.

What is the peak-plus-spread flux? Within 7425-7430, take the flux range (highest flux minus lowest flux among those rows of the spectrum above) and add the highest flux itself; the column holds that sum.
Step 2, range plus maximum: 13.8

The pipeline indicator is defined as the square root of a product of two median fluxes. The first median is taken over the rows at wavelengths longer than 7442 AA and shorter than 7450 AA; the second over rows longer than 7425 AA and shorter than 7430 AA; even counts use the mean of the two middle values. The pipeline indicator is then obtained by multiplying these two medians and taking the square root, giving 12.2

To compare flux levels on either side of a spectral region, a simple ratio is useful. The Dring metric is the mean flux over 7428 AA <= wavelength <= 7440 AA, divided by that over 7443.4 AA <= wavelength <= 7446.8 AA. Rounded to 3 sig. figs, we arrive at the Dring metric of 1.02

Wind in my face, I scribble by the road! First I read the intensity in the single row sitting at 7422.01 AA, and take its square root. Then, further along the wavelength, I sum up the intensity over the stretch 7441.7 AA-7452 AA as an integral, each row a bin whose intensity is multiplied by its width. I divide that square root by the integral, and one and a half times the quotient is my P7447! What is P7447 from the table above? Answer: 0.0407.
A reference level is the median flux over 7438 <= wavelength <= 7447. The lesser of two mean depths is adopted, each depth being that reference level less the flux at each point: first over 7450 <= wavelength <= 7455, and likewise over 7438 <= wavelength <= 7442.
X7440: -0.33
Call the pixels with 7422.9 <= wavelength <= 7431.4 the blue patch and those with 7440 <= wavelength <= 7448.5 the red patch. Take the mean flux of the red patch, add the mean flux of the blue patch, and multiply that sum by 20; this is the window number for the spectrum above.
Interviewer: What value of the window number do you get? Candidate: 488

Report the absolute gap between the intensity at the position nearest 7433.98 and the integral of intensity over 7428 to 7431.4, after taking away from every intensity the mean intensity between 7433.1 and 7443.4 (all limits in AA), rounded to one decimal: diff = 1.1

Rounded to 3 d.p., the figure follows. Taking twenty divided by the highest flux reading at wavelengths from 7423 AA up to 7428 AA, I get 1.575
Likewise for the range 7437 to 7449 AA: 1.587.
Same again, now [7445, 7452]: 1.538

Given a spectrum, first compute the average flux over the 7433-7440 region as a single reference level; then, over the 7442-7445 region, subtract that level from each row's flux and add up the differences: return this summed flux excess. -0.2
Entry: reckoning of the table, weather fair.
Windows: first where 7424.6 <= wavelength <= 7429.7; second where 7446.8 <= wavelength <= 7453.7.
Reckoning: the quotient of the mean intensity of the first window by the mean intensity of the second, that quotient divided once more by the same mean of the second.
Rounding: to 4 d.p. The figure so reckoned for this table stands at 0.0785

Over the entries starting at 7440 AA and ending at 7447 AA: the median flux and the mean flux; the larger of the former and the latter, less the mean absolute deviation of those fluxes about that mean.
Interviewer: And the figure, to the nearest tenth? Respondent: 12.0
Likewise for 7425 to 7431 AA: 12.0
